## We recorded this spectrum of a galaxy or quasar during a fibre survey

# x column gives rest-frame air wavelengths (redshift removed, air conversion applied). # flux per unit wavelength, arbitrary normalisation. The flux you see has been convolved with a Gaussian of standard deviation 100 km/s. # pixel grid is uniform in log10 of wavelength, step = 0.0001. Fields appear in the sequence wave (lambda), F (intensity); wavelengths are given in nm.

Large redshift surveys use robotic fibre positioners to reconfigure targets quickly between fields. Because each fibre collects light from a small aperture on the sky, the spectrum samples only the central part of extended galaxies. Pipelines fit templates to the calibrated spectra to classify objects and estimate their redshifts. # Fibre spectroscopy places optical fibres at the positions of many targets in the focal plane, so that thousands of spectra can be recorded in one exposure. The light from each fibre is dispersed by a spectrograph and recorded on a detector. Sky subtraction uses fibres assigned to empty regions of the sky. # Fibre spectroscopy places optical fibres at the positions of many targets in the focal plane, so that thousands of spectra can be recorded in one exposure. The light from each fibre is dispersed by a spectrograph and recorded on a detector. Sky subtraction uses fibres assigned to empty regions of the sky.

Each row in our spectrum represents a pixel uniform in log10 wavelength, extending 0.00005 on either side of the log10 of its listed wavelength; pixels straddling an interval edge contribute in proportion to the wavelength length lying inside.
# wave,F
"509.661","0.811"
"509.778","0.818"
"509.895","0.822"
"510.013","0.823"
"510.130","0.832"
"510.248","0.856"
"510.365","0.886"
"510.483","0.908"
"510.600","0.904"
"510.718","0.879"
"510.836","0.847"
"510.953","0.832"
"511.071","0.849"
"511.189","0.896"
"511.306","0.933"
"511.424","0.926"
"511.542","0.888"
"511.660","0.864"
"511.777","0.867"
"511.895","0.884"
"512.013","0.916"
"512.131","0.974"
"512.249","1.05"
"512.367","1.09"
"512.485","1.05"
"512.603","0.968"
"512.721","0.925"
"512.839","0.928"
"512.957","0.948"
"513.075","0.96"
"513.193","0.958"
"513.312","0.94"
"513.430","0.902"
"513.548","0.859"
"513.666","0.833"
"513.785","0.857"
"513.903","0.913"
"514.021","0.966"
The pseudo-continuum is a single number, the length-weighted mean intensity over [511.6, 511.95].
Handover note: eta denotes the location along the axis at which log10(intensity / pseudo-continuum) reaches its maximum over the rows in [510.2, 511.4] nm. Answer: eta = 511.306 nm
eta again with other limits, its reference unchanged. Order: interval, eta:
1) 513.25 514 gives 513.312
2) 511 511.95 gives 511.306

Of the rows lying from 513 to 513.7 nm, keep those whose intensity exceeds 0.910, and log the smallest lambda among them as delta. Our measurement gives 513.075 nm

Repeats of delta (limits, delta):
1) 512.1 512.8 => 512.131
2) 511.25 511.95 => 511.306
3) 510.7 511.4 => 511.306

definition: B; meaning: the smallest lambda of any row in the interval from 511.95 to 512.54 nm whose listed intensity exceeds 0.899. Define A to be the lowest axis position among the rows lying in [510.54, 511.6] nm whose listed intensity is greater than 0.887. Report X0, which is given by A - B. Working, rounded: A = 510.600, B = 512.013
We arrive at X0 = -1.41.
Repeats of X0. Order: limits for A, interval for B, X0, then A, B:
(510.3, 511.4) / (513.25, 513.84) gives -2.83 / 510.483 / 513.312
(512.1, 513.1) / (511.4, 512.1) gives 0.71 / 512.131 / 511.424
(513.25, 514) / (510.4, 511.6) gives 2.83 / 513.312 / 510.483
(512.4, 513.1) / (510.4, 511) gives 2.00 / 512.485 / 510.483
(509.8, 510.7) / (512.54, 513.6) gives -2.12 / 510.483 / 512.603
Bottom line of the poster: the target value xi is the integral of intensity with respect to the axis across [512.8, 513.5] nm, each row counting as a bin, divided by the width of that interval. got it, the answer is 0.938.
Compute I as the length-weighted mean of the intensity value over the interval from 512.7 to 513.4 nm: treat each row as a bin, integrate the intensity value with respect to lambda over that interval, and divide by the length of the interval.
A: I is 0.94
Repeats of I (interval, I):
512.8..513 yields 0.94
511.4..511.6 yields 0.90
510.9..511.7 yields 0.88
